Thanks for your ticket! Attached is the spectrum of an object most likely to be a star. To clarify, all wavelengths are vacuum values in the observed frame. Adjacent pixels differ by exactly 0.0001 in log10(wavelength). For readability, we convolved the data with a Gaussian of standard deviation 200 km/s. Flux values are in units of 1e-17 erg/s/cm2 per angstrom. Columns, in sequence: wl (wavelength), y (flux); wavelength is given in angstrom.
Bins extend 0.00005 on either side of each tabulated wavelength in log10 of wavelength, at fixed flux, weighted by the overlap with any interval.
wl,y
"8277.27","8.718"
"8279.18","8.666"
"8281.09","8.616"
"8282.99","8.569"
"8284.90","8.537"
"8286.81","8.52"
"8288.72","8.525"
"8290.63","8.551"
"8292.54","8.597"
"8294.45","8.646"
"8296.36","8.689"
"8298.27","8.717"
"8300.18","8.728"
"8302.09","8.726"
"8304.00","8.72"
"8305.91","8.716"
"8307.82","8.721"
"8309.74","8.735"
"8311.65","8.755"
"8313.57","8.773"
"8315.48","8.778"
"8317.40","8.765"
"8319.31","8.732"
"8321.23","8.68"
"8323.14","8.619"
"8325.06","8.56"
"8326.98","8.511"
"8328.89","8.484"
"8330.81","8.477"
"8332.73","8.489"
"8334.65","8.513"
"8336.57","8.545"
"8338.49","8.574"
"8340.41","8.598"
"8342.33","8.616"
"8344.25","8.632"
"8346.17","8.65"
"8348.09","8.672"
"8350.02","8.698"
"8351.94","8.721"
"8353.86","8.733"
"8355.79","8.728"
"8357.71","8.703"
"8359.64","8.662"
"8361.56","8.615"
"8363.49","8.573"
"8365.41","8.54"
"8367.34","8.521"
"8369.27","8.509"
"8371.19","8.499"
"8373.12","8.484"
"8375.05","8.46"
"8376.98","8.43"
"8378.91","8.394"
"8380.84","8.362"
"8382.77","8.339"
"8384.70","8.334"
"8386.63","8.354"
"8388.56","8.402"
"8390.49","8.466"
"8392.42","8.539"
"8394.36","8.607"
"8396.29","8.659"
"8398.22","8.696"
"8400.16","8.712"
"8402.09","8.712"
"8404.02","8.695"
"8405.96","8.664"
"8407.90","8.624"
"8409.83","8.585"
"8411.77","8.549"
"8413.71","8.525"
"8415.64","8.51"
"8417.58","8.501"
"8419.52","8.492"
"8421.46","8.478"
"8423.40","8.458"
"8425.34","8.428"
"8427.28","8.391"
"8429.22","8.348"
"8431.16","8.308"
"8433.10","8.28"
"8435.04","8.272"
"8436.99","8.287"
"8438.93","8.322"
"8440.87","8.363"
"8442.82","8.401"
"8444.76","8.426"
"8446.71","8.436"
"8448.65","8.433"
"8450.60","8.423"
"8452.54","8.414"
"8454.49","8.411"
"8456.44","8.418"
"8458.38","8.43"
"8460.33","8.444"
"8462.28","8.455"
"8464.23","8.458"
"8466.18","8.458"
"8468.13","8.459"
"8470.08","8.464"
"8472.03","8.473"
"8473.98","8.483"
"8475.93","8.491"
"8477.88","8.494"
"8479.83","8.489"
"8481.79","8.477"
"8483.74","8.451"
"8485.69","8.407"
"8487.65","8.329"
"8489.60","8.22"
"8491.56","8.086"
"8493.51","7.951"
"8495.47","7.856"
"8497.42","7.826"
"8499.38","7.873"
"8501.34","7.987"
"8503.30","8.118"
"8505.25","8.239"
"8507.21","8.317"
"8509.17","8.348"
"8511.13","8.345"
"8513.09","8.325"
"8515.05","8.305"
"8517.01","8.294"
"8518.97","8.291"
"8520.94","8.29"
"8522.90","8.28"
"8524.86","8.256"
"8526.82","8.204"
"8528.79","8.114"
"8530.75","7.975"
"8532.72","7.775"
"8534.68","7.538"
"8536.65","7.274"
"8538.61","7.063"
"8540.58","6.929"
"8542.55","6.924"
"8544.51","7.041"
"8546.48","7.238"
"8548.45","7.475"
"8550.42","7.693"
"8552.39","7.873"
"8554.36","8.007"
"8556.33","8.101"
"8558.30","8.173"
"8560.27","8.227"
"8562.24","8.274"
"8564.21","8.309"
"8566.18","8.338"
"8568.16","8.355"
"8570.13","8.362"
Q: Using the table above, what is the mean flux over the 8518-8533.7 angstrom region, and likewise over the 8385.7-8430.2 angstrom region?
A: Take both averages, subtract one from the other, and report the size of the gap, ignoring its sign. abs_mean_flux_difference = 0.39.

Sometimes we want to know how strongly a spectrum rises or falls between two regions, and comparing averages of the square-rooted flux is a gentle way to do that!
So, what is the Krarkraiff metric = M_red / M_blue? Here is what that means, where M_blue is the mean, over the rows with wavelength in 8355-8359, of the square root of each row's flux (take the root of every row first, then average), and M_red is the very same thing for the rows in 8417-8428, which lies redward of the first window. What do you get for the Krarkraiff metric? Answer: 0.99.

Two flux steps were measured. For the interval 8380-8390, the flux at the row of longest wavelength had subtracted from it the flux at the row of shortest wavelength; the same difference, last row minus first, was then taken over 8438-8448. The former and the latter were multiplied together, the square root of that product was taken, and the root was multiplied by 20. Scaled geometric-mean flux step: 1.4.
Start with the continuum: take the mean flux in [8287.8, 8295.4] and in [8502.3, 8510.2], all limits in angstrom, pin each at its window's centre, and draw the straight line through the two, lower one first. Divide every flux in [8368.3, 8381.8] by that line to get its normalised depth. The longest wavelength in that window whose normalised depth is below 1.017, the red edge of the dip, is 8380.84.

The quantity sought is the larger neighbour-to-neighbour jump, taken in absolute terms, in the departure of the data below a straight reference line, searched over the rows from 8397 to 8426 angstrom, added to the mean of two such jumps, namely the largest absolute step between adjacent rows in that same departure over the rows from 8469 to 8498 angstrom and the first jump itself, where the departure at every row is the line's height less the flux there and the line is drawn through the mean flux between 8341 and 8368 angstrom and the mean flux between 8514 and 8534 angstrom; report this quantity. 0.117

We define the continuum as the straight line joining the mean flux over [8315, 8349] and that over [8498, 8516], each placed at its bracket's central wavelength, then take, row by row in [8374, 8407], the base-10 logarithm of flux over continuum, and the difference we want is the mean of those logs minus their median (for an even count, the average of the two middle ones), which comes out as 0.0027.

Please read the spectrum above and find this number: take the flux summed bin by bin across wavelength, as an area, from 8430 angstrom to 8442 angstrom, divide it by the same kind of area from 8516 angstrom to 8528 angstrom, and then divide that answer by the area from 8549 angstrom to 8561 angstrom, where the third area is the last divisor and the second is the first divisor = 0.0105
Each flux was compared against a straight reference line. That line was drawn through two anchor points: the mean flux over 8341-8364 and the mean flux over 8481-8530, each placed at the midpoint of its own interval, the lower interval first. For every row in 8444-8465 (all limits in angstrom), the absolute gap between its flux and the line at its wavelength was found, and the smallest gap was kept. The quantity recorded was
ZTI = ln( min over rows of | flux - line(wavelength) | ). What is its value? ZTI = -3.3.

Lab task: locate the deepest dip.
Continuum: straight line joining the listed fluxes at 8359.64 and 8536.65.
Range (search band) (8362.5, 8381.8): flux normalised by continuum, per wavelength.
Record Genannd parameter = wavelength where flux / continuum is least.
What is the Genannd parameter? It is 8380.84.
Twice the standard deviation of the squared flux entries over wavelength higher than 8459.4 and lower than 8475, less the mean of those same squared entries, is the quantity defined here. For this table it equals -71.2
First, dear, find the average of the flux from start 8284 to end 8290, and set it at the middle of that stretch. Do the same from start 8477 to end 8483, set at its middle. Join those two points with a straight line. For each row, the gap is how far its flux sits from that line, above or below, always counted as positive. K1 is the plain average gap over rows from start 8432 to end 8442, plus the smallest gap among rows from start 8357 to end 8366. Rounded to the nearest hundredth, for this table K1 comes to 0.22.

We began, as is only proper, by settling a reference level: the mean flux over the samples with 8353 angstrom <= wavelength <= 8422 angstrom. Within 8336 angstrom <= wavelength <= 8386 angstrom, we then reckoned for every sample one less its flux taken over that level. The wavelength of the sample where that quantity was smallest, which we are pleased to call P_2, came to 8353.86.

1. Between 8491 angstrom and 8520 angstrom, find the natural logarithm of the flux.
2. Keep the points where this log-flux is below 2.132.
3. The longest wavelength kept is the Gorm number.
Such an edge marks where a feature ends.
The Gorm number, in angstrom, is 8518.97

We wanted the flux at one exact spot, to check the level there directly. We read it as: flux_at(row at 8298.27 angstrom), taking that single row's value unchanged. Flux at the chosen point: 8.717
